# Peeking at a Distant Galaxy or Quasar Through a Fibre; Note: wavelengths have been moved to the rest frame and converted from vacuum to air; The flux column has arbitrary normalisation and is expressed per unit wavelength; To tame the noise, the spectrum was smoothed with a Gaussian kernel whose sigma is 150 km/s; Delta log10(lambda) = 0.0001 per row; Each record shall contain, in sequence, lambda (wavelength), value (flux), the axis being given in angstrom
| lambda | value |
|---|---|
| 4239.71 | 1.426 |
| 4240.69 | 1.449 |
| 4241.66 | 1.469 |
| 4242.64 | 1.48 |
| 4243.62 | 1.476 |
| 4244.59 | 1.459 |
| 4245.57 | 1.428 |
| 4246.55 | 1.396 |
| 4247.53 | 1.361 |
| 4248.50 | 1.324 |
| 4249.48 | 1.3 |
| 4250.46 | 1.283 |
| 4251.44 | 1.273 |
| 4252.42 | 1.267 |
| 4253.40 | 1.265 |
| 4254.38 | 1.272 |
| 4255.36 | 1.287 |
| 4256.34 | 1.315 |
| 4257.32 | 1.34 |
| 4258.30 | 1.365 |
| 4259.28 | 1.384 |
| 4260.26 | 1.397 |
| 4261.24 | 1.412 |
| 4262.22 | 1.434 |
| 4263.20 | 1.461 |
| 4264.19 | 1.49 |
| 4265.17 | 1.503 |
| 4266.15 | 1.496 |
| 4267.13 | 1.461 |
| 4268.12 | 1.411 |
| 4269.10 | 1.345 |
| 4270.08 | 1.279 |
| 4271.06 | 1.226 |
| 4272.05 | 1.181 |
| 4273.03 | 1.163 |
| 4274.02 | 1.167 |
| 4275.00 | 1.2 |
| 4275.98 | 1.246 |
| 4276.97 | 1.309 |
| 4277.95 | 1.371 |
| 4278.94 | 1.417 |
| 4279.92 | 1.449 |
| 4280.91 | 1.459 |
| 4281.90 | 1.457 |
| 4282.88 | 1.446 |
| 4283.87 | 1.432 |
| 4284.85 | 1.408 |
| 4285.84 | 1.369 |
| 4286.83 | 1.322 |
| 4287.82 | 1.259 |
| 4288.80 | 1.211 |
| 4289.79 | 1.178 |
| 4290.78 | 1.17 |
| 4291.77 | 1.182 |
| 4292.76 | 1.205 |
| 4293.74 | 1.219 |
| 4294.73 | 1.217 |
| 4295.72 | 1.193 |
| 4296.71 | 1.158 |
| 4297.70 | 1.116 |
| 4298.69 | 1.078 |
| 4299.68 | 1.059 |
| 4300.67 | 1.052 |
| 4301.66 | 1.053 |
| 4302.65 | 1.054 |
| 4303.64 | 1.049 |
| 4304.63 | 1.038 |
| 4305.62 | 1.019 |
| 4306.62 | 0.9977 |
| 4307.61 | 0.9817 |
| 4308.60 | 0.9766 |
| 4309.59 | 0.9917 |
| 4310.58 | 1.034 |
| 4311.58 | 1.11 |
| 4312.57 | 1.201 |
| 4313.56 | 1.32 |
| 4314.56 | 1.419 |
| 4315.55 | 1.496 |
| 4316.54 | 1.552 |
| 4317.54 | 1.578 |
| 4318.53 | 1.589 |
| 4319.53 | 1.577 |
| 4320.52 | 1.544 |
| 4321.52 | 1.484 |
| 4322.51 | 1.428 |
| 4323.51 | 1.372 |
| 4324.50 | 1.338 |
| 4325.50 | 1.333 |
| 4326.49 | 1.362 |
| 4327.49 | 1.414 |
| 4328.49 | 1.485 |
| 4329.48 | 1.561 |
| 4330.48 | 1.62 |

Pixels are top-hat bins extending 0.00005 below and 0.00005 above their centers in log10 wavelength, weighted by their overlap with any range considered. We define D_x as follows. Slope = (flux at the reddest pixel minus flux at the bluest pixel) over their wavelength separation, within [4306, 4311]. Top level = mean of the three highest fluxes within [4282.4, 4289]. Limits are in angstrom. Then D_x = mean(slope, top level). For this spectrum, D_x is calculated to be 0.72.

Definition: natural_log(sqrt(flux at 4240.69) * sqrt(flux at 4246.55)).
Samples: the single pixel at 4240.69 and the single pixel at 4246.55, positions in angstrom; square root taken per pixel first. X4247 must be 0.35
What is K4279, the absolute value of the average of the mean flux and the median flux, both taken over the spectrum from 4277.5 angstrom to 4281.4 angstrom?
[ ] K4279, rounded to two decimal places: 1.43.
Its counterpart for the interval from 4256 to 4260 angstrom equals 1.35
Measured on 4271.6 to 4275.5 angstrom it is 1.18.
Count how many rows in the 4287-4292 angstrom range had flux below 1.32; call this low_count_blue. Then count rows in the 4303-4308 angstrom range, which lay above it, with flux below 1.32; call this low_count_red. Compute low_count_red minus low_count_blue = 0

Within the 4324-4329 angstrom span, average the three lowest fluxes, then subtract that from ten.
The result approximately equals 8.66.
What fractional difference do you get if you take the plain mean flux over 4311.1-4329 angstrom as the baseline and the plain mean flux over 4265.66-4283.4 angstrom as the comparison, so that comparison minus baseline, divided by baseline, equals -0.06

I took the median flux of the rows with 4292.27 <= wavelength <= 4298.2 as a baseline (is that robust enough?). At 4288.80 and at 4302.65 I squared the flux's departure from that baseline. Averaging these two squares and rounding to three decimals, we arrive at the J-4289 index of 0.011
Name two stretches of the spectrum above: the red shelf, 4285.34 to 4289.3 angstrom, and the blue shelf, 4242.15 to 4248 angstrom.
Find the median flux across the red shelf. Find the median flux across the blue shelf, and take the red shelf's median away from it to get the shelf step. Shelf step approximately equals 0.15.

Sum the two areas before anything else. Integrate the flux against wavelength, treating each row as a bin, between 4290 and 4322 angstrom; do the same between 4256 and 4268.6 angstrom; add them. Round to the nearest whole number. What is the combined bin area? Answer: 57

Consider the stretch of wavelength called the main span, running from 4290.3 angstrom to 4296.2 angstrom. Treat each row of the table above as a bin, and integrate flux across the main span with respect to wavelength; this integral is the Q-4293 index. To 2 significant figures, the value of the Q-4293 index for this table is 7.1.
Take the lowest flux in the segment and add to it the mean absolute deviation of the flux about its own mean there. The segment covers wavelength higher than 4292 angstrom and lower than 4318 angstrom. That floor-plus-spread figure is 1.11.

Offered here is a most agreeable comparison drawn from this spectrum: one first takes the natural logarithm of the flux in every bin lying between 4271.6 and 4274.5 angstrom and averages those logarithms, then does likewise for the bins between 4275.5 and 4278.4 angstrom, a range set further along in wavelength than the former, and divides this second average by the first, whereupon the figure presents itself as 1.7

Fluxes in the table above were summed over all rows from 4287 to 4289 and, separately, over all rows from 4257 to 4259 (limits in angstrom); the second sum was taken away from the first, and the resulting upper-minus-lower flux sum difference -0.2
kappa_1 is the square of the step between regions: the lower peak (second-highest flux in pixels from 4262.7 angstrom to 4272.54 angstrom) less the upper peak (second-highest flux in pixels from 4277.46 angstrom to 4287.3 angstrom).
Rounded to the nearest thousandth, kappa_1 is 0.002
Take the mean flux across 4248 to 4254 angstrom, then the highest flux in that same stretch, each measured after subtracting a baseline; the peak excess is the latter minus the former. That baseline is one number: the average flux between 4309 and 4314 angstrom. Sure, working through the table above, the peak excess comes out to 0.039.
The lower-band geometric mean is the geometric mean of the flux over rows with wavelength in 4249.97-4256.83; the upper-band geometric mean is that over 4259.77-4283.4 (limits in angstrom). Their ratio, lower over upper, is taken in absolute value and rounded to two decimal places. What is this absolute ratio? 0.94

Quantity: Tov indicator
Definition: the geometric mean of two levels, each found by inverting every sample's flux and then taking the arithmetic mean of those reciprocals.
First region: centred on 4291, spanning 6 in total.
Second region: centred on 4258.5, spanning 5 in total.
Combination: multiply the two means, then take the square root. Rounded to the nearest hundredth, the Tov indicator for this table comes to 0.78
